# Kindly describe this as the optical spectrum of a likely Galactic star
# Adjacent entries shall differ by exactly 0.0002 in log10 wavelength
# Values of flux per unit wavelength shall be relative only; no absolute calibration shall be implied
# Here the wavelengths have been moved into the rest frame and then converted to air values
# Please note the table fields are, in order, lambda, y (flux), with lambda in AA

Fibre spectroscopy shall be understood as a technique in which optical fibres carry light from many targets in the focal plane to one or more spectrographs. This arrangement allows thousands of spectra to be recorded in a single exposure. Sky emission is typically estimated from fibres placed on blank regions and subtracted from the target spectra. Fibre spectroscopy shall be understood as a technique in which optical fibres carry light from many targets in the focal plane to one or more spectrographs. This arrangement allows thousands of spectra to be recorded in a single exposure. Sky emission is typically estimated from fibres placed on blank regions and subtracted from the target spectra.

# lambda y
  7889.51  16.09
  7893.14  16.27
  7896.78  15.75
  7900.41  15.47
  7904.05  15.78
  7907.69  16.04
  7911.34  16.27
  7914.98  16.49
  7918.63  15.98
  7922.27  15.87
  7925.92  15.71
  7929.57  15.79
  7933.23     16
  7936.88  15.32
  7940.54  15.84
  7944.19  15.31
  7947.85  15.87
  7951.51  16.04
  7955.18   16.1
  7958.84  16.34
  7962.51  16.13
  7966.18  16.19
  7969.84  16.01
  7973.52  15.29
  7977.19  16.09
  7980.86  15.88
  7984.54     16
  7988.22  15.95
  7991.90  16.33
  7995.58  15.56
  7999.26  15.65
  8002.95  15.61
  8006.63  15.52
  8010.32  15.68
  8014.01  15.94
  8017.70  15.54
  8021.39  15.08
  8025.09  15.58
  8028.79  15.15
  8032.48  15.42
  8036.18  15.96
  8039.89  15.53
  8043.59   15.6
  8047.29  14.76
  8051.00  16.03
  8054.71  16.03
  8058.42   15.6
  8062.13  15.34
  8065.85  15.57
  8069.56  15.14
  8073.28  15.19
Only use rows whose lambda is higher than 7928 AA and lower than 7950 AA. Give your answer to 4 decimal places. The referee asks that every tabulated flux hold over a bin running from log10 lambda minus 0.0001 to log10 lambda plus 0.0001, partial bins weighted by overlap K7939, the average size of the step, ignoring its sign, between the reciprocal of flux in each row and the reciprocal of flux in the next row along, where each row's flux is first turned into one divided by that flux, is 0.0020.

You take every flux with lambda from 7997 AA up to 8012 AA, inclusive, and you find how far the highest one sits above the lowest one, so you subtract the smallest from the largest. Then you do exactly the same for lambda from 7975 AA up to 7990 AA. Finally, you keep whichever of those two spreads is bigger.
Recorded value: 0.21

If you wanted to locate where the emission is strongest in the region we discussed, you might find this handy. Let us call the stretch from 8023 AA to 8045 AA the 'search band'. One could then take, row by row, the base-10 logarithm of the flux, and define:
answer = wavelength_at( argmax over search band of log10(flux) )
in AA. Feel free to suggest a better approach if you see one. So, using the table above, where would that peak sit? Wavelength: 8036.18 AA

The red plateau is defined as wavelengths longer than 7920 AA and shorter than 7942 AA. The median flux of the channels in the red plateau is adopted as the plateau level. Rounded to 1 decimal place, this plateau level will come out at 15.8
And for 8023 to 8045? 15.6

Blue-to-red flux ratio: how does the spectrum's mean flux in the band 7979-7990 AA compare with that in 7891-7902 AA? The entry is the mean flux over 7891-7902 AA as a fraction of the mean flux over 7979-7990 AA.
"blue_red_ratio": 0.99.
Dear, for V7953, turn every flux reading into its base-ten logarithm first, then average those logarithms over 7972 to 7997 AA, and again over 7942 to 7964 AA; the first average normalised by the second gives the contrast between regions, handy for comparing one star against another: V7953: 0.998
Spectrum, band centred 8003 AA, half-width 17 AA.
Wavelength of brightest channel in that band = 7991.90 AA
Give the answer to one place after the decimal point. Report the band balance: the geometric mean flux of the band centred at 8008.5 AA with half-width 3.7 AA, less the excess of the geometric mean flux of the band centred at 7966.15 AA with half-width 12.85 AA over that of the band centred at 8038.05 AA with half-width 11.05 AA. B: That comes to 15.0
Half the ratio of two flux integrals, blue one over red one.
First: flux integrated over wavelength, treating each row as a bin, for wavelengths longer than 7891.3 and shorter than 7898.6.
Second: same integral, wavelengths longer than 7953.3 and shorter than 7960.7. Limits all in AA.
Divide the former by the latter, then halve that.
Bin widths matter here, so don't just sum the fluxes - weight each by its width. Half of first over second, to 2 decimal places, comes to 0.49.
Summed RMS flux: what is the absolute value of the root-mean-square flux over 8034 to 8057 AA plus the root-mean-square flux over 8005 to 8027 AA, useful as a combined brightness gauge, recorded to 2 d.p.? 31.22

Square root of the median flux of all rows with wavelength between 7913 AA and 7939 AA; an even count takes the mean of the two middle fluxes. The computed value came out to 3.98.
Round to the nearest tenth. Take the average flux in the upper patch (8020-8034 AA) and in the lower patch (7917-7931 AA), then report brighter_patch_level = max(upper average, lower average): 15.8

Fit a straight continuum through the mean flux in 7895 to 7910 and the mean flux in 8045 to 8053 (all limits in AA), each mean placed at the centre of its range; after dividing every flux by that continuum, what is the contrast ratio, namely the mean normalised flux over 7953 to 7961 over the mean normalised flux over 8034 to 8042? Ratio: 1.02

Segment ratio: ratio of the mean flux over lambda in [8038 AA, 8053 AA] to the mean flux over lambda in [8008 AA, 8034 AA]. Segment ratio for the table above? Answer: 1.000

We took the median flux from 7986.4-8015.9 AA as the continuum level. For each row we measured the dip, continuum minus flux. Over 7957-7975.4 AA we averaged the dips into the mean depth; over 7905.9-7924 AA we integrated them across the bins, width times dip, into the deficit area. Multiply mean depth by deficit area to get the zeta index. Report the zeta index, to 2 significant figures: 2.8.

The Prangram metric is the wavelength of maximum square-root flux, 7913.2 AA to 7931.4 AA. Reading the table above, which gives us 7914.98 AA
